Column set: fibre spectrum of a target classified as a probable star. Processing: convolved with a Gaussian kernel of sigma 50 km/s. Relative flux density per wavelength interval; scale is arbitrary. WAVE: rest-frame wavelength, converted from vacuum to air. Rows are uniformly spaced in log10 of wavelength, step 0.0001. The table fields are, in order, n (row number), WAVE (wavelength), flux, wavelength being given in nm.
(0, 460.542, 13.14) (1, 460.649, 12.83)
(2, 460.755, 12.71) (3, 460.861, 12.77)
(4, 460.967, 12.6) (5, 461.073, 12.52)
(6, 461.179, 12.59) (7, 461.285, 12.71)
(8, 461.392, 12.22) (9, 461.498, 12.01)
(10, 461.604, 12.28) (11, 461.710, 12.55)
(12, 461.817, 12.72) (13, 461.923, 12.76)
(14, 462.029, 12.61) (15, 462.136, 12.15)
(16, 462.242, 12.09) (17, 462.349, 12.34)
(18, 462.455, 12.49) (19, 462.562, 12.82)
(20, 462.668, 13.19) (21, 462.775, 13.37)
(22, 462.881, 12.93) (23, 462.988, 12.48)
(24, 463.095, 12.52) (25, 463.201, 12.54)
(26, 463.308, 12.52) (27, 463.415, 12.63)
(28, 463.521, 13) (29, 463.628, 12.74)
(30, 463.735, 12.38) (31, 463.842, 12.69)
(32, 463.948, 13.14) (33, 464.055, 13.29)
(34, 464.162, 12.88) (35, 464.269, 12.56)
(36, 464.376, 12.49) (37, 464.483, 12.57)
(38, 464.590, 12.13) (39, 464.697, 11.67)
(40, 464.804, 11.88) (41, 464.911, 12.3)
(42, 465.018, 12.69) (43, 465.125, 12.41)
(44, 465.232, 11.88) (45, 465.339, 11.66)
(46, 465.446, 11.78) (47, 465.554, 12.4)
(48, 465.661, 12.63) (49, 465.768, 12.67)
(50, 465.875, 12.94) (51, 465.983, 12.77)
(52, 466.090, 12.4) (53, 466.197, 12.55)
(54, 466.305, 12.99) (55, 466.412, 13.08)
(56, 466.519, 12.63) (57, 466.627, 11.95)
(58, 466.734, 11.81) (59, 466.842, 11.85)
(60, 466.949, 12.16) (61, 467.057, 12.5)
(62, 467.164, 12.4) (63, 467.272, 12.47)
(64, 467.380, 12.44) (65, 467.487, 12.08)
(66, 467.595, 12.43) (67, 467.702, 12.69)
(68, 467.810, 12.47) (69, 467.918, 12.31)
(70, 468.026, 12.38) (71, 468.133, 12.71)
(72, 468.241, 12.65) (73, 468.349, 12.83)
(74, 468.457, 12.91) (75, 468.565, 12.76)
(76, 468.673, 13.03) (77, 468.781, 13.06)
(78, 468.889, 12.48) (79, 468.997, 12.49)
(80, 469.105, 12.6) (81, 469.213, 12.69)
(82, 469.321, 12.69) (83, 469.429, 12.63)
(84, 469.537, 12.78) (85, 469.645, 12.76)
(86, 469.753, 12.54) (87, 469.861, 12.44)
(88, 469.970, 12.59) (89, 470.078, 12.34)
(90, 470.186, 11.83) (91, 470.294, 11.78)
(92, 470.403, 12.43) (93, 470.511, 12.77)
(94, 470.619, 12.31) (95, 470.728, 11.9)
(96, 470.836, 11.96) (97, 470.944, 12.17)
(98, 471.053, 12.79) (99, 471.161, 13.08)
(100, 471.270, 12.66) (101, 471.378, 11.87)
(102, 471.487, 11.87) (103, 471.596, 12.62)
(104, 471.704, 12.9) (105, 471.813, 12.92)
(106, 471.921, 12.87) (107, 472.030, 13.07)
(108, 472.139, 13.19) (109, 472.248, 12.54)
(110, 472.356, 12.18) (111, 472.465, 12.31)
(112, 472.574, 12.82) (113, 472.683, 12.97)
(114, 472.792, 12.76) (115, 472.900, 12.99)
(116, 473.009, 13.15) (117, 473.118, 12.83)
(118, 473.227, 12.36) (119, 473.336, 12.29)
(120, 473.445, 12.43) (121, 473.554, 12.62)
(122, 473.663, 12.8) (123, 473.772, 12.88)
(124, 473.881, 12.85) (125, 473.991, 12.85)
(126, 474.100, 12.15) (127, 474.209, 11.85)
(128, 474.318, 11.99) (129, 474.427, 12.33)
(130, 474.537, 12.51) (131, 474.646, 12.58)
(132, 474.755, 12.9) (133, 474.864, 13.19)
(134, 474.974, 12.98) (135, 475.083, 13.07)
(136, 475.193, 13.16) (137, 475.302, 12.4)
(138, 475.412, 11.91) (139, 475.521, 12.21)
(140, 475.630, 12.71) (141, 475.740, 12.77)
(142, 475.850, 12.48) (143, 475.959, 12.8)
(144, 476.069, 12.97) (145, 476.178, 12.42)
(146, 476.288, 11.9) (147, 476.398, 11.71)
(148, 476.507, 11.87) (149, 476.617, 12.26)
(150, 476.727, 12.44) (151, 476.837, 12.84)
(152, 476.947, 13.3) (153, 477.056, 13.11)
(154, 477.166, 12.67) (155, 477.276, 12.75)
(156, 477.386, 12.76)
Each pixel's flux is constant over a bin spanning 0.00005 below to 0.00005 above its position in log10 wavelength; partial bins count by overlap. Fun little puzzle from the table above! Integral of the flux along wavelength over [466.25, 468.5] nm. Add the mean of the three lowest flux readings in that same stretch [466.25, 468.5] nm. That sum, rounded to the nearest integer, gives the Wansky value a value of 40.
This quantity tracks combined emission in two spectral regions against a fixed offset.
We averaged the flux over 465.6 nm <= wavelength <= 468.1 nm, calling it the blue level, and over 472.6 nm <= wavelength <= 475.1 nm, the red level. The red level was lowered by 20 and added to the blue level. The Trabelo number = 5.13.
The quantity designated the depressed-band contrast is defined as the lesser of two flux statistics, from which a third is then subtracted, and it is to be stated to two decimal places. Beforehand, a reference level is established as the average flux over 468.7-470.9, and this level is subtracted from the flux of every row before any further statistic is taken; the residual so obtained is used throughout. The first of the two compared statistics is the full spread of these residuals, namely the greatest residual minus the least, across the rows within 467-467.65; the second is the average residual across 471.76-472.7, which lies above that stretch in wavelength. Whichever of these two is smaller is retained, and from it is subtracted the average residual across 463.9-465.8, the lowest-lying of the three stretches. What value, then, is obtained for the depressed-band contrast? 0.37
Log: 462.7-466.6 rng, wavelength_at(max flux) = 462.775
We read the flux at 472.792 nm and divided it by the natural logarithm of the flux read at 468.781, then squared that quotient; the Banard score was 24.7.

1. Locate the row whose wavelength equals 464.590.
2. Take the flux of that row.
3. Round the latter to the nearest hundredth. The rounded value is 12.13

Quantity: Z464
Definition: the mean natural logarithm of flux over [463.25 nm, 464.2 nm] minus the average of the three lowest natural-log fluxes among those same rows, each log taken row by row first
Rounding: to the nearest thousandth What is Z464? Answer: 0.023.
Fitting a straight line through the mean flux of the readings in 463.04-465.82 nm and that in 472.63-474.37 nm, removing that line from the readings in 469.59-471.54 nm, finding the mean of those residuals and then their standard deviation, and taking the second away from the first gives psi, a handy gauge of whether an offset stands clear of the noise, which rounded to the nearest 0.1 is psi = -0.6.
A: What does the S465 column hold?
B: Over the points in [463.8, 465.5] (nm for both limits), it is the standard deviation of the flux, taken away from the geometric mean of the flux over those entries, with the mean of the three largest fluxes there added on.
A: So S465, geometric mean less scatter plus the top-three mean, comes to 25.0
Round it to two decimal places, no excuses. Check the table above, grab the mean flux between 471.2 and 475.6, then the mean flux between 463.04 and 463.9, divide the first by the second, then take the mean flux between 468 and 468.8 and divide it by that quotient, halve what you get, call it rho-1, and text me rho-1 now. 6.40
